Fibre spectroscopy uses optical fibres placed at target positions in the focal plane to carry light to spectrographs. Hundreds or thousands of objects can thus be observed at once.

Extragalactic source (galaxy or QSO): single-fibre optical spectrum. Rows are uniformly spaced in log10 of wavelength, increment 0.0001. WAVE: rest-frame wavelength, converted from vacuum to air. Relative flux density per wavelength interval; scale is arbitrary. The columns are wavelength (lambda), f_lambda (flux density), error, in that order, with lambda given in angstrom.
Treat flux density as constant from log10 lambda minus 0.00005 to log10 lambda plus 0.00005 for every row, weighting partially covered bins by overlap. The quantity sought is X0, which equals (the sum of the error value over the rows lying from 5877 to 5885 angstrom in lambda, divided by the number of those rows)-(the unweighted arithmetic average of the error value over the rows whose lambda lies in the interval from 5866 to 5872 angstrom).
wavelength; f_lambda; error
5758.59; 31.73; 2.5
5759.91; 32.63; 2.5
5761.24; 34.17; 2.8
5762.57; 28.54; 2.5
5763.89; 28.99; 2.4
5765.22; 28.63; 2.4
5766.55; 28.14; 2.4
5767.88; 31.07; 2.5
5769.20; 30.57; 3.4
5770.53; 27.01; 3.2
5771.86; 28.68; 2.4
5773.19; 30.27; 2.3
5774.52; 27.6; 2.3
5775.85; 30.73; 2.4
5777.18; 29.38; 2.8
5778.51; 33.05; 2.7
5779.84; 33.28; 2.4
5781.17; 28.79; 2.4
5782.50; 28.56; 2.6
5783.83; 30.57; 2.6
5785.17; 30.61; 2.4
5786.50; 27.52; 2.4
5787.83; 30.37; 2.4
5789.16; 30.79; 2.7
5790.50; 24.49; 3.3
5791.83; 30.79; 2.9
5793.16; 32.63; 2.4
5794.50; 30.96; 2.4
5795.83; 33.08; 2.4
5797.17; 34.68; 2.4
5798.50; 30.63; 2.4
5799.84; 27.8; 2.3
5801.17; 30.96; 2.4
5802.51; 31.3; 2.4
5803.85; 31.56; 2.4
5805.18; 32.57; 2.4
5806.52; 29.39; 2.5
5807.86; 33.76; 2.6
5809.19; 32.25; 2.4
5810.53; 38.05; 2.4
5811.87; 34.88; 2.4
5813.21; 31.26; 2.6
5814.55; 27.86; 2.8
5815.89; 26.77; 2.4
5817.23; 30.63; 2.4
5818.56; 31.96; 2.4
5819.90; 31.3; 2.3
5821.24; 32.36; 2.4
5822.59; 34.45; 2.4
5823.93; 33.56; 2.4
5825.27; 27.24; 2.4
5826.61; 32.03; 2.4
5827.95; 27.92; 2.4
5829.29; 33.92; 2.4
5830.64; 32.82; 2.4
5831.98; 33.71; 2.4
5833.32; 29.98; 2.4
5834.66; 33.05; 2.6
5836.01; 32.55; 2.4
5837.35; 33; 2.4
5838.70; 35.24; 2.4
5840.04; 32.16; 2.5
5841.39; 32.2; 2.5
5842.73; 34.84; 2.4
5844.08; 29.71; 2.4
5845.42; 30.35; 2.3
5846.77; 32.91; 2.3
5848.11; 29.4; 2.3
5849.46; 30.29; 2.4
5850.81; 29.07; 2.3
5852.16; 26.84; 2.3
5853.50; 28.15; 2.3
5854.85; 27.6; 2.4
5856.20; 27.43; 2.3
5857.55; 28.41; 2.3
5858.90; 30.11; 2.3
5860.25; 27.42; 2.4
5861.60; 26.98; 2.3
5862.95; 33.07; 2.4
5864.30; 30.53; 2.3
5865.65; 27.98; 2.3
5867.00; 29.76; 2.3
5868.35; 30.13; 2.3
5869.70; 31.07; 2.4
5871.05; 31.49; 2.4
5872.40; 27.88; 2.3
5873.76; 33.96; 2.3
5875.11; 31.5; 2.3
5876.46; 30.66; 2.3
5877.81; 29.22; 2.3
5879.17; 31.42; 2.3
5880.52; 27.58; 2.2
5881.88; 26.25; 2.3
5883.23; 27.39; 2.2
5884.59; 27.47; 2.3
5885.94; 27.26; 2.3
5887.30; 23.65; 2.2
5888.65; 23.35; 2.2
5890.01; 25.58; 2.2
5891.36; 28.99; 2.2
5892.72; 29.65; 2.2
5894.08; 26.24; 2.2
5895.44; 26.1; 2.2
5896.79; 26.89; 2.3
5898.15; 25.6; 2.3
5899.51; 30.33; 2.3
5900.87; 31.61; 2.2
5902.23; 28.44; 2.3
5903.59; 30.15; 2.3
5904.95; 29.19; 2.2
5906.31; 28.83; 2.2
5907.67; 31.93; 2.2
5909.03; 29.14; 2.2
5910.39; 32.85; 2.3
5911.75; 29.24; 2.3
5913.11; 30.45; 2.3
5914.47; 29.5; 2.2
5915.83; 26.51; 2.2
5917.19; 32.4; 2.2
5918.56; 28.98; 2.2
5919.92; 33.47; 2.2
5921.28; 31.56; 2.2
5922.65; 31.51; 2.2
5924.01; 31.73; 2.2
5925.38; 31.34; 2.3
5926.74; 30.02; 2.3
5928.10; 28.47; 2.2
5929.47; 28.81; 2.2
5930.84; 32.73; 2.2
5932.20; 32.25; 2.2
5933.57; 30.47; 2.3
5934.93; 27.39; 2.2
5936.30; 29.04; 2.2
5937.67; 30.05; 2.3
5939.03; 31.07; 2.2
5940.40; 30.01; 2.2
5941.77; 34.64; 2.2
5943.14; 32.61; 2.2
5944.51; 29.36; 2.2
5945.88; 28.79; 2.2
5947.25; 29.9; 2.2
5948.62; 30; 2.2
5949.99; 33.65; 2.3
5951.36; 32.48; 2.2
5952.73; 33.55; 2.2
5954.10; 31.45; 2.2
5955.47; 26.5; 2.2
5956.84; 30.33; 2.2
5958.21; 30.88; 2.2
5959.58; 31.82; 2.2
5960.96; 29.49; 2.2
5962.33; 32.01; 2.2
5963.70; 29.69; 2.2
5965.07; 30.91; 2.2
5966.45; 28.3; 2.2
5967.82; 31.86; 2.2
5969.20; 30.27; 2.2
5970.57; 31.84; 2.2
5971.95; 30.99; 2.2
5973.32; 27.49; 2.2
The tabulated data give -0.08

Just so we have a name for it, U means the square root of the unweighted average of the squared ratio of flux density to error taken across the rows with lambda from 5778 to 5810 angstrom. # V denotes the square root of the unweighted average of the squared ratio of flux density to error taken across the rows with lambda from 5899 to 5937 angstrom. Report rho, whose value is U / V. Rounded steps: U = 12.48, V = 13.6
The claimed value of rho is 0.92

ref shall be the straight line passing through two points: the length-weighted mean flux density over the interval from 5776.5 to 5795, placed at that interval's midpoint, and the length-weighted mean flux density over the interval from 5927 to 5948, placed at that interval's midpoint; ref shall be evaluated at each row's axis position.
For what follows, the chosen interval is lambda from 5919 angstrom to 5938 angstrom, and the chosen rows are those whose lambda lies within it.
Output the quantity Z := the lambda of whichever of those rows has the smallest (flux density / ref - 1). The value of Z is 5934.93 angstrom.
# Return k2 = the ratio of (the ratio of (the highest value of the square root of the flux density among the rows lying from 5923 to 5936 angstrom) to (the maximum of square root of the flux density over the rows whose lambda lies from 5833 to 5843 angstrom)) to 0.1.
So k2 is 9.6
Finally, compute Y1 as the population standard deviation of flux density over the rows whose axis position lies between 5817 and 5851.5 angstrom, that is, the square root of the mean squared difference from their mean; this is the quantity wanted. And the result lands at 2.0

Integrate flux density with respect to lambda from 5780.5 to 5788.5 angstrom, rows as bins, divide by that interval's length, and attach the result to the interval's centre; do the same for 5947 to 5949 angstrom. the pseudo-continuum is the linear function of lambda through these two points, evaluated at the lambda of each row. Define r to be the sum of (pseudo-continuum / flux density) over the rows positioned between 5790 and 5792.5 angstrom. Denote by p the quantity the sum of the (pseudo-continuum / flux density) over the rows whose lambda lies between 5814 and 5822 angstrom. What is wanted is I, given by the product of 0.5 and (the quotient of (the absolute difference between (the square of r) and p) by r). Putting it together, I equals 0.3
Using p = 6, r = 2.2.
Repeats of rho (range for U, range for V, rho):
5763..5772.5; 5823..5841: 0.84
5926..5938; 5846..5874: 1.06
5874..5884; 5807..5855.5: 0.98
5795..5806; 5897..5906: 1.02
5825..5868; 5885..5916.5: 1.02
